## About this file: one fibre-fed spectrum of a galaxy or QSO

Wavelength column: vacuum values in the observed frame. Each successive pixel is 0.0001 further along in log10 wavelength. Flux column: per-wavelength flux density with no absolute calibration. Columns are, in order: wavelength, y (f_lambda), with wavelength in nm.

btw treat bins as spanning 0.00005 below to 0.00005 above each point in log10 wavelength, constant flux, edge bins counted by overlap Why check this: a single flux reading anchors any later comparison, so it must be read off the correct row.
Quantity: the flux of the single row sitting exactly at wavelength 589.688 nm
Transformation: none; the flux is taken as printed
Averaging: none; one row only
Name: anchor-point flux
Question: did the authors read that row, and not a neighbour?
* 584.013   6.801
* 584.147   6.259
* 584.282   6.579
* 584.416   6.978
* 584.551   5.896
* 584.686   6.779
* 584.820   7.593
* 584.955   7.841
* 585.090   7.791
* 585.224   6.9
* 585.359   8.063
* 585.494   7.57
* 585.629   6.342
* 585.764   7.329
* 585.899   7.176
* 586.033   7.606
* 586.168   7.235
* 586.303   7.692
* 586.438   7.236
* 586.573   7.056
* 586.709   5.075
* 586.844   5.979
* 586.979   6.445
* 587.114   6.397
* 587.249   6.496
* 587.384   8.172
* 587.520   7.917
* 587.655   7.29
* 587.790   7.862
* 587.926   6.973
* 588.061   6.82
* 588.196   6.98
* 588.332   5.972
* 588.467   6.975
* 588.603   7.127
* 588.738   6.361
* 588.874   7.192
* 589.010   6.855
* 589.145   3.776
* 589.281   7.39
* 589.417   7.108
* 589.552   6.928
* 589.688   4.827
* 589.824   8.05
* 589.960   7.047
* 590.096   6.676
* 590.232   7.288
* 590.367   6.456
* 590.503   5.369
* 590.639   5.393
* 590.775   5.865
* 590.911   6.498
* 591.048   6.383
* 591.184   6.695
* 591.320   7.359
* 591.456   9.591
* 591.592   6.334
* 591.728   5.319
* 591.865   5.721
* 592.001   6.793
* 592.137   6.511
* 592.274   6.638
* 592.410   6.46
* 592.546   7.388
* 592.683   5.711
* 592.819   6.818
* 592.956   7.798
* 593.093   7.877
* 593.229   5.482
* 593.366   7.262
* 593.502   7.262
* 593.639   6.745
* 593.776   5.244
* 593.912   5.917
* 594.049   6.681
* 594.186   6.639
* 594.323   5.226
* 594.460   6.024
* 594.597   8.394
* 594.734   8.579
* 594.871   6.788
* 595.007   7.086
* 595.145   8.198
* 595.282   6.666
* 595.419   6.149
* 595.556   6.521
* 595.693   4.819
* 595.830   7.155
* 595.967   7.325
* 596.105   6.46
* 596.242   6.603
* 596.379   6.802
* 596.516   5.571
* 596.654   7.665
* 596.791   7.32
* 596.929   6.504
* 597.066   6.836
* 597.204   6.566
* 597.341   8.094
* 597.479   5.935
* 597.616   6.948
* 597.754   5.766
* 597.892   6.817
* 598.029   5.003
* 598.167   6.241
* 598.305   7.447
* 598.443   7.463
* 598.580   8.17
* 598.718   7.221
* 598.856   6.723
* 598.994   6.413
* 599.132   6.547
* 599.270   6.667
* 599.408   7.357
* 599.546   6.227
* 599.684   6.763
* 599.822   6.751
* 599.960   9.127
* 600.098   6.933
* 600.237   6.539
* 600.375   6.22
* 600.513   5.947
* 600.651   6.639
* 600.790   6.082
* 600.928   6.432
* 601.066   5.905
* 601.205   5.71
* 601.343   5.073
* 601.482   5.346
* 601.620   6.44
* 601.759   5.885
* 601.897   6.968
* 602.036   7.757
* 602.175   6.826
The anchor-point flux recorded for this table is 4.827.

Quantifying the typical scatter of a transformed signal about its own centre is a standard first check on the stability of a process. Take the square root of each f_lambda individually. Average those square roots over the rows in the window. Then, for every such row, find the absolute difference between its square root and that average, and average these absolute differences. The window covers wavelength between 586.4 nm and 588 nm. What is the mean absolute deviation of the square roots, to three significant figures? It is 0.134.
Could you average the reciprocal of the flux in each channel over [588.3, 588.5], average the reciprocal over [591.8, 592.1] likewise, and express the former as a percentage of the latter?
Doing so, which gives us 97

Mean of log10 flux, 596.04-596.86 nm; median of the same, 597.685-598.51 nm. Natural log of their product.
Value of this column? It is -0.40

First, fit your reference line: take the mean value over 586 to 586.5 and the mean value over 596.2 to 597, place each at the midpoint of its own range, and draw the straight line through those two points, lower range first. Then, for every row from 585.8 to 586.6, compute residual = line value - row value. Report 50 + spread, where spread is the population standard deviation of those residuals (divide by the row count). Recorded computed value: 50.2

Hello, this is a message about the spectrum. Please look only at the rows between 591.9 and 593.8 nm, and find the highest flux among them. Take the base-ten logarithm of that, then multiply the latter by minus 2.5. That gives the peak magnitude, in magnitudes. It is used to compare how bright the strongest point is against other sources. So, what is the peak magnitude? -2.24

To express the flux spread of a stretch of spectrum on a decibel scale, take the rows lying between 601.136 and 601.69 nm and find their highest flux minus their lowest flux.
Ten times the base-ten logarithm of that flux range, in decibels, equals 1.4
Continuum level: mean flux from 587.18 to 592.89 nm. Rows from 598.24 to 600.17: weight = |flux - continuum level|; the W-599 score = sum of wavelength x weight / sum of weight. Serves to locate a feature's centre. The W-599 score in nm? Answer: 599.19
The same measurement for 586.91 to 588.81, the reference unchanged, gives 587.78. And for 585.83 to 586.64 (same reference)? 586.21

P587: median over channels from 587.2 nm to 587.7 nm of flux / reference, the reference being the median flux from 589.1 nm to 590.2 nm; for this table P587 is 1.09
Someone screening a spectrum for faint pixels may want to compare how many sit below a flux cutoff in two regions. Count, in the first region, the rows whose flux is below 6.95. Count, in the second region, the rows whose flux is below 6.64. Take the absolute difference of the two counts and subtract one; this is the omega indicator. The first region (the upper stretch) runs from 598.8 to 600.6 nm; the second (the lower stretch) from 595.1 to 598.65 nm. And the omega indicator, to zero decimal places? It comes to 0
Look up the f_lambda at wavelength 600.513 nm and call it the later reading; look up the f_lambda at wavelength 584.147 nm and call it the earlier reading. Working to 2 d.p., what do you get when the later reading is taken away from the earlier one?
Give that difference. 0.31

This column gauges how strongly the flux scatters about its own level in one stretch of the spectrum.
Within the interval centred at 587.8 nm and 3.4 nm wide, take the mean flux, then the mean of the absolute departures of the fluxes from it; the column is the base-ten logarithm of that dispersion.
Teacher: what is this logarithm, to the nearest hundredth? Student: -0.19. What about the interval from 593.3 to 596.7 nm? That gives -0.16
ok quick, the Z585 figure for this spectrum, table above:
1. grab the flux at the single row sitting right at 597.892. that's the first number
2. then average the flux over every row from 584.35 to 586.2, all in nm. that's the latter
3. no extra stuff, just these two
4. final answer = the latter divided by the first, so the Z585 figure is 1.06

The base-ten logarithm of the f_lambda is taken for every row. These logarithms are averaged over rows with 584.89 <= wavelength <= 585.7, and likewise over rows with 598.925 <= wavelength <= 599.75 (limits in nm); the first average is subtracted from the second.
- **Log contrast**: -0.05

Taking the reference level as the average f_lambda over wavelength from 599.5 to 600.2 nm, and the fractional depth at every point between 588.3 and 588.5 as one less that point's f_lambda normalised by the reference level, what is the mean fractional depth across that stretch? 0.10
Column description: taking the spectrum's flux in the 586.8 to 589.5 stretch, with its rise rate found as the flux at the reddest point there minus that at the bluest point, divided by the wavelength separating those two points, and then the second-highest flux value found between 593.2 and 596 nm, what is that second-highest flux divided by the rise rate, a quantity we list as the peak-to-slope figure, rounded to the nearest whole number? 19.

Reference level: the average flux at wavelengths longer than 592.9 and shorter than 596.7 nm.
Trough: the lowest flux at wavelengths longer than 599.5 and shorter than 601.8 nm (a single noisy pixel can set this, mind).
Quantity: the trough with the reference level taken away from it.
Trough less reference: -1.67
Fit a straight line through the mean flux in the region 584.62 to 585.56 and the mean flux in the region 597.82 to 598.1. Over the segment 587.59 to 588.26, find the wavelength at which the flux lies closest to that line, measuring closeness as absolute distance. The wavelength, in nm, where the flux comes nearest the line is 587.655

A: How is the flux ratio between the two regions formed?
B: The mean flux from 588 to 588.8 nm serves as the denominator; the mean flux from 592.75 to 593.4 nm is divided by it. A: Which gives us 1.05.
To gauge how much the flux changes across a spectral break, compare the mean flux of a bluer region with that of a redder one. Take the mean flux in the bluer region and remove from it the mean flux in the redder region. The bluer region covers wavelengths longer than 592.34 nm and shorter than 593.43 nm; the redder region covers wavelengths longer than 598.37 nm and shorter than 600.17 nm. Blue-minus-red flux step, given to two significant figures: -0.26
